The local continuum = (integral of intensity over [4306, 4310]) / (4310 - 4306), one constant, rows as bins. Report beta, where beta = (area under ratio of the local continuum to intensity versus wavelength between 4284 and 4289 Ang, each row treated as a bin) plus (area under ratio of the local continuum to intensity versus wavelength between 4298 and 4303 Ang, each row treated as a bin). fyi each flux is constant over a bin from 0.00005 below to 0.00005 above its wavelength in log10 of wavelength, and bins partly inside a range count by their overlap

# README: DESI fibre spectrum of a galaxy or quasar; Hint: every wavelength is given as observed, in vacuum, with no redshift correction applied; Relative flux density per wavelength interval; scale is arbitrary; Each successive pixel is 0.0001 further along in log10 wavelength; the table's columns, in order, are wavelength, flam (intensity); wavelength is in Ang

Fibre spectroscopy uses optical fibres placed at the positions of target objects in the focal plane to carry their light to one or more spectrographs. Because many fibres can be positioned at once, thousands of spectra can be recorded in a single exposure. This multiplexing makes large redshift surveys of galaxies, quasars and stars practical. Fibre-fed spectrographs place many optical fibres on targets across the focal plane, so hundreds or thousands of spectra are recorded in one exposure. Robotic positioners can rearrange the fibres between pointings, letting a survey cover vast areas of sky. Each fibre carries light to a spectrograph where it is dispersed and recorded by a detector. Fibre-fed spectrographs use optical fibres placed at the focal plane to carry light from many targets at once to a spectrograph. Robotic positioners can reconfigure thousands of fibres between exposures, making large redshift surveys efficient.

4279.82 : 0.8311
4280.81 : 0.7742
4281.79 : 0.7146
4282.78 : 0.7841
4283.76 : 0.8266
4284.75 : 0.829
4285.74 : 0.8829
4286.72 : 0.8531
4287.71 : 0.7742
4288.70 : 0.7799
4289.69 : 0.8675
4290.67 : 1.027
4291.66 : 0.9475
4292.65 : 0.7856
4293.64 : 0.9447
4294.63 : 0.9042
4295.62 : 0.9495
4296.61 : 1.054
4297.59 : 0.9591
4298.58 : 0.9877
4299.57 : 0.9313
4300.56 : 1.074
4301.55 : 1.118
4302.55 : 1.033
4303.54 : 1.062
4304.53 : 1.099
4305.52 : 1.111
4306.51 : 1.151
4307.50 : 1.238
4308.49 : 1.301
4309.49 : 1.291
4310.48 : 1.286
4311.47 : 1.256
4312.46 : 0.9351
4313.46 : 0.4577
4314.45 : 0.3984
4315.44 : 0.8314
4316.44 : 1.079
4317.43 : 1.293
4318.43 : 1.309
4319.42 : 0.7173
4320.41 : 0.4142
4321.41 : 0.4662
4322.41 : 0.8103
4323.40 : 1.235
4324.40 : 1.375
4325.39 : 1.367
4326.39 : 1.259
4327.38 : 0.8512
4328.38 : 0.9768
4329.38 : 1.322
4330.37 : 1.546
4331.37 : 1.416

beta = 13.6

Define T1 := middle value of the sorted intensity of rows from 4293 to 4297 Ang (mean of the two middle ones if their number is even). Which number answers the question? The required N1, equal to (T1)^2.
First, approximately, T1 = 0.95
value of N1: 0.9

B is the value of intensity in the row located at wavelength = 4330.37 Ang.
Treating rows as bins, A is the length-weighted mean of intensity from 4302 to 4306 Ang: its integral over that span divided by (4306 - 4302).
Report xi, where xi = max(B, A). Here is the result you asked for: 1.55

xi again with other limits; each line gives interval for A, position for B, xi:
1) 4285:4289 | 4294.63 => 0.90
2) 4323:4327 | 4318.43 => 1.31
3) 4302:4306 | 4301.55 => 1.12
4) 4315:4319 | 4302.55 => 1.12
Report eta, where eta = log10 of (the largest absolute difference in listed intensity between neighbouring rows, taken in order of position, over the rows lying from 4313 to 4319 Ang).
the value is -0.36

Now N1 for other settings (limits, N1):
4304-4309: 1.3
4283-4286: 0.7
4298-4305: 1.1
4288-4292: 0.8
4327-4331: 1.3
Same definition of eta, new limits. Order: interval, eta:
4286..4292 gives -0.80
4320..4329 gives -0.37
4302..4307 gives -1.40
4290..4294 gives -0.79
